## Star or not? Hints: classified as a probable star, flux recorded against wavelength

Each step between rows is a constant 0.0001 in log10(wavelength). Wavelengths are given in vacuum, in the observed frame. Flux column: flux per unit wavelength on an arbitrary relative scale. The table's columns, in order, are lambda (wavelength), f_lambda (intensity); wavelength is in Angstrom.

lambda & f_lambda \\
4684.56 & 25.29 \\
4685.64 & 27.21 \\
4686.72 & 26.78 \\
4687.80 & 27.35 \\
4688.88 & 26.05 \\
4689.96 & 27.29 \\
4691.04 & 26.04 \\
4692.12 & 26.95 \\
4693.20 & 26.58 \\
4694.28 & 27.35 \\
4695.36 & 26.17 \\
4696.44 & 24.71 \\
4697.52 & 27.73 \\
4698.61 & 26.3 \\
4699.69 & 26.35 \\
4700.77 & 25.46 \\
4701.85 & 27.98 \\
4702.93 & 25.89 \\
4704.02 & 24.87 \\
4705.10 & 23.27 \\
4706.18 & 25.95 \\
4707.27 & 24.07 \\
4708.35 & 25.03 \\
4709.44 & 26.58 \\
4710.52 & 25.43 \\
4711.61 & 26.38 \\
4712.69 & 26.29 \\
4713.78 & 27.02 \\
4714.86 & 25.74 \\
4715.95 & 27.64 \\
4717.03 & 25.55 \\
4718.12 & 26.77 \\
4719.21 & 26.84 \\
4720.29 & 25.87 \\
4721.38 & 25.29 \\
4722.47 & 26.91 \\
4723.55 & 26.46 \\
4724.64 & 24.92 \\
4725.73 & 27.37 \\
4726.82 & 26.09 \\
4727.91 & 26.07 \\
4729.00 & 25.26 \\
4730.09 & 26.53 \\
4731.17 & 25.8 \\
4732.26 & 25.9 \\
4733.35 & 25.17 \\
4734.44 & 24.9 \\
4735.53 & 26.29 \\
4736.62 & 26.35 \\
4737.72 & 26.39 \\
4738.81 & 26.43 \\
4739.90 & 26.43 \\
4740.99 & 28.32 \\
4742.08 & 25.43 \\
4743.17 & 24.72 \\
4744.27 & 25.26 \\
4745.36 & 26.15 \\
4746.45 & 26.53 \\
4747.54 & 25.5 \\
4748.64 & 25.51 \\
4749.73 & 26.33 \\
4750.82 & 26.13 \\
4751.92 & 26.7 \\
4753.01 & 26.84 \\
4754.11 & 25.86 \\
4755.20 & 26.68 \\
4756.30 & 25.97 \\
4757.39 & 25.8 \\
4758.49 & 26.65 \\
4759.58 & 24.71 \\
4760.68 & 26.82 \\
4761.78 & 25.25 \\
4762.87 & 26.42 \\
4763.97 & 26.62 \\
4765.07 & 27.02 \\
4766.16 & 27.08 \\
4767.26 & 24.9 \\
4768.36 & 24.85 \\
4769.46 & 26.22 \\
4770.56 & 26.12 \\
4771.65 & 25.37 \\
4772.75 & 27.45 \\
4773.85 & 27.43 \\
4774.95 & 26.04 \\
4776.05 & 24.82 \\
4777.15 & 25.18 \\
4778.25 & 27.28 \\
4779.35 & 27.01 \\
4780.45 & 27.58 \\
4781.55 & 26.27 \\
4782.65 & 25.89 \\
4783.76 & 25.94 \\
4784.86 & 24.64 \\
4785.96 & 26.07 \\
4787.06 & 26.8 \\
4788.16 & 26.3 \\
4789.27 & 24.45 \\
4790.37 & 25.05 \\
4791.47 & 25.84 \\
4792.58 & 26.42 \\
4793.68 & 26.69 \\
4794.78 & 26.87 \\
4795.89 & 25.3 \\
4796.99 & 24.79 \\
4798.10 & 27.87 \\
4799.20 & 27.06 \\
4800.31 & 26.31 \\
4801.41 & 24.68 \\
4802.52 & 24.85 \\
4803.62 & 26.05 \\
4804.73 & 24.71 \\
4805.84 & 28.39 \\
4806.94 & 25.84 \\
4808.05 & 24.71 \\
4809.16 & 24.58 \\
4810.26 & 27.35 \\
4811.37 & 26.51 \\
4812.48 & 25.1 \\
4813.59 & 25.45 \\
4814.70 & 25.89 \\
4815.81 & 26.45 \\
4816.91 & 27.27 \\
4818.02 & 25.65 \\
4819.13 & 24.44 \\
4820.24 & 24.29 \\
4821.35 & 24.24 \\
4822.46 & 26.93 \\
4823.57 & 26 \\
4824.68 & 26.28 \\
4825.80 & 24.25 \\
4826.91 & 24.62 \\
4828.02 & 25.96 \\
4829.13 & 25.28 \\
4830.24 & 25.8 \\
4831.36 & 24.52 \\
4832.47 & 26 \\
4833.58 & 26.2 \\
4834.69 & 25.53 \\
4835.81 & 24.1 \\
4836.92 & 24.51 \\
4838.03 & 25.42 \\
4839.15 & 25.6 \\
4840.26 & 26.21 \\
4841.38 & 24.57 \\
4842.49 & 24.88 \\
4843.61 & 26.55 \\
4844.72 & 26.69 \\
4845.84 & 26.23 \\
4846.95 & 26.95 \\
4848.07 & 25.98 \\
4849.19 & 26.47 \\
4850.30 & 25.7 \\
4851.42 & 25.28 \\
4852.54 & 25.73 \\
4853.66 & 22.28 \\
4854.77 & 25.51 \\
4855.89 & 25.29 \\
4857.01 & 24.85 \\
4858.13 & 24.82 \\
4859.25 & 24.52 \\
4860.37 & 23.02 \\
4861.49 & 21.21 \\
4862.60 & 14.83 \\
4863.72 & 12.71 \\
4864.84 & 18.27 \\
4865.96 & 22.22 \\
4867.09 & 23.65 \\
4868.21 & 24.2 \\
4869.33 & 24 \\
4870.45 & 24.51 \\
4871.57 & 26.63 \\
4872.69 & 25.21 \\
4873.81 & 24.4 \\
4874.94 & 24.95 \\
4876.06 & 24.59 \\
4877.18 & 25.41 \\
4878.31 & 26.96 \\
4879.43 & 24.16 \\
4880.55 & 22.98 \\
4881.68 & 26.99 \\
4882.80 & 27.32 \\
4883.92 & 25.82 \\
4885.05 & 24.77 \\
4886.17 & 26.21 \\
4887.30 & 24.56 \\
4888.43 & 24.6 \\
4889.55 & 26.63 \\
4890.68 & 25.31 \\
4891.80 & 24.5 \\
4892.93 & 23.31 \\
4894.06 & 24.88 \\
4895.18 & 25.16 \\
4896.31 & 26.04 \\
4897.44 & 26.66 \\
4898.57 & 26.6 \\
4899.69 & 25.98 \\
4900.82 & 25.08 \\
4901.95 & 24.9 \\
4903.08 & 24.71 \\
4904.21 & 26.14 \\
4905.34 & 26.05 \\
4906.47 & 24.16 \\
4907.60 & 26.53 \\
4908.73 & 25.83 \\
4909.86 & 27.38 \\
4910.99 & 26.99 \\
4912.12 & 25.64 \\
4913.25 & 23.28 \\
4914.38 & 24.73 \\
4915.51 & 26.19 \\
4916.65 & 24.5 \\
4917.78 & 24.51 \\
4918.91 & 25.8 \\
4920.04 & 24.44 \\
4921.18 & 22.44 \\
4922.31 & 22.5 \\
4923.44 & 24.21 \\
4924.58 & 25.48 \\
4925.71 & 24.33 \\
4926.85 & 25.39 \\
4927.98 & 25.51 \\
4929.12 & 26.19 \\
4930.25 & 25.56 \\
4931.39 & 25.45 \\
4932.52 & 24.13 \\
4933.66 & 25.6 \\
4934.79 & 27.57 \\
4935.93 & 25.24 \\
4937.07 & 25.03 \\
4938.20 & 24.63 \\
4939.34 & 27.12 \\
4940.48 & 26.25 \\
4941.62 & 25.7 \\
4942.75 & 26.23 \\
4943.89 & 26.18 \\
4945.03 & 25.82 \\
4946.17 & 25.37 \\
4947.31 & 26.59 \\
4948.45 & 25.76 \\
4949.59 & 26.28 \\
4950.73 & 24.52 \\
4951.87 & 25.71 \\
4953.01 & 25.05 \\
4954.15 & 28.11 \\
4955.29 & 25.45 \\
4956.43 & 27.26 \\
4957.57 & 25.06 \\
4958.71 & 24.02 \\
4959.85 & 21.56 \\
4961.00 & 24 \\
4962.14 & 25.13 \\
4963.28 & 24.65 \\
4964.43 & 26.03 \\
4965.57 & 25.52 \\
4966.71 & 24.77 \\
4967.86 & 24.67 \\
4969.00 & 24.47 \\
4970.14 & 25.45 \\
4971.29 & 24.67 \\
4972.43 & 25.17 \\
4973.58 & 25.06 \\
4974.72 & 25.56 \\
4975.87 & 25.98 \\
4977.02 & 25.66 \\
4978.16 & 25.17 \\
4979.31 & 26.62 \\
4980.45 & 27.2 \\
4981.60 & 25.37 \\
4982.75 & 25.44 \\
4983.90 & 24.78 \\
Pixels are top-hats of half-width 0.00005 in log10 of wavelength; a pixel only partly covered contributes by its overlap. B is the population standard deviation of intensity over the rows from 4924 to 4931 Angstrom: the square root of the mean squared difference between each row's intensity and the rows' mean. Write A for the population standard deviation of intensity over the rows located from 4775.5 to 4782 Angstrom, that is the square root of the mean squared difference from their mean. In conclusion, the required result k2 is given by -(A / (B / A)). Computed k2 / -2.0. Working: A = 1.0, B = 0.5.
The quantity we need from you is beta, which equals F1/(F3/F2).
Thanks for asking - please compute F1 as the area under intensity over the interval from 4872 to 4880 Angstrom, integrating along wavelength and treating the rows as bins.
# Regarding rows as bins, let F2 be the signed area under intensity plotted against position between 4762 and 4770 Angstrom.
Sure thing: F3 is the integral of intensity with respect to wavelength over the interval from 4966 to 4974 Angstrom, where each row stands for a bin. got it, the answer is 211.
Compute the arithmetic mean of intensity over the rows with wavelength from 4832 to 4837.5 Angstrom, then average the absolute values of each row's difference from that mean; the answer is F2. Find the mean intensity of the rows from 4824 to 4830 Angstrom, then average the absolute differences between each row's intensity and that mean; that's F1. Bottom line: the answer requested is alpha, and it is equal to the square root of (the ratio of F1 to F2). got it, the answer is 0.94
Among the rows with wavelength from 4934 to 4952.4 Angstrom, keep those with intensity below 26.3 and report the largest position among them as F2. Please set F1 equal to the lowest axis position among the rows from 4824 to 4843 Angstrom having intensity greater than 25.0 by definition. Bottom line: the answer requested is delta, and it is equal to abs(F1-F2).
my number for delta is 127.2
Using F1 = 4824.68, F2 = 4951.87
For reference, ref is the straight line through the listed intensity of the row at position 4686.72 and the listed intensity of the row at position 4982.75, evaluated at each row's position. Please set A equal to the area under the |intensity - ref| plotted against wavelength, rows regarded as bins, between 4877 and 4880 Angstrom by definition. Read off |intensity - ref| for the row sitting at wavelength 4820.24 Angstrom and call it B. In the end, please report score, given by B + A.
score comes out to 5.4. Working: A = 3.6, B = 1.9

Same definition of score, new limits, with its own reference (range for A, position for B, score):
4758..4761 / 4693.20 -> 2.6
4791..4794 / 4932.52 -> 2.5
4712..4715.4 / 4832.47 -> 1.9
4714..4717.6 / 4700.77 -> 4.6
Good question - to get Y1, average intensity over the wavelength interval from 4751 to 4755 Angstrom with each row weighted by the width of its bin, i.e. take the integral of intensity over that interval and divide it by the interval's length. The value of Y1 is 26.4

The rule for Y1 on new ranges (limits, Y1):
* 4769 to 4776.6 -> 26.2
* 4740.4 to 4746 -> 26.0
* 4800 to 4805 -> 25.3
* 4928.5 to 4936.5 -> 25.7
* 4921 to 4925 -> 23.7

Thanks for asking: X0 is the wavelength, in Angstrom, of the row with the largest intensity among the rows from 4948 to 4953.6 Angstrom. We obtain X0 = 4949.59 Angstrom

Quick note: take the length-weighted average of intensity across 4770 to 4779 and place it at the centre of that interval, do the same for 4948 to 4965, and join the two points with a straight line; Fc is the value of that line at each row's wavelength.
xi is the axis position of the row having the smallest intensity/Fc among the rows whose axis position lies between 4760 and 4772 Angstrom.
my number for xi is 4768.36 Angstrom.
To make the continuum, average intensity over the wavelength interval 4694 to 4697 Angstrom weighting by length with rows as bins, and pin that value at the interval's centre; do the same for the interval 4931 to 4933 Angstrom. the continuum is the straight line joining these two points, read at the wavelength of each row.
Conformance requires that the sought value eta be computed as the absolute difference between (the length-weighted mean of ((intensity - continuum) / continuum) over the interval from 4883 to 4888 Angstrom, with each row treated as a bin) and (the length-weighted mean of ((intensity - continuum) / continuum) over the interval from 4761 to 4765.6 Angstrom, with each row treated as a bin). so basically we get 0.010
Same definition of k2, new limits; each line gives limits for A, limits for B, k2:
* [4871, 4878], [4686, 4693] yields -1.0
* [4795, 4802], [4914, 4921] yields -2.0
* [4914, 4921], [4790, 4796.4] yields -0.7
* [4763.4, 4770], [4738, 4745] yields -0.7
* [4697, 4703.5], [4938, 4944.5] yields -1.1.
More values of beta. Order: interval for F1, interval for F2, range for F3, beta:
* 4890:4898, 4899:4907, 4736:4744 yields 194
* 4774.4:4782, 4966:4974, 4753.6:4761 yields 207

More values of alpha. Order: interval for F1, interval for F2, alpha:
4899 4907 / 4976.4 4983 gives 0.99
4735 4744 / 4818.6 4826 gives 0.77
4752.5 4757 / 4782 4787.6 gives 0.93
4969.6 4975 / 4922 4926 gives 0.56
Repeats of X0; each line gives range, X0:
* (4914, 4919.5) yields 4915.51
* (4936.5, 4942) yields 4939.34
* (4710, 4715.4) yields 4713.78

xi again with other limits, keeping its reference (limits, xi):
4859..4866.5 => 4863.72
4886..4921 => 4892.93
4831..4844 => 4835.81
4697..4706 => 4705.10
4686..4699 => 4696.44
